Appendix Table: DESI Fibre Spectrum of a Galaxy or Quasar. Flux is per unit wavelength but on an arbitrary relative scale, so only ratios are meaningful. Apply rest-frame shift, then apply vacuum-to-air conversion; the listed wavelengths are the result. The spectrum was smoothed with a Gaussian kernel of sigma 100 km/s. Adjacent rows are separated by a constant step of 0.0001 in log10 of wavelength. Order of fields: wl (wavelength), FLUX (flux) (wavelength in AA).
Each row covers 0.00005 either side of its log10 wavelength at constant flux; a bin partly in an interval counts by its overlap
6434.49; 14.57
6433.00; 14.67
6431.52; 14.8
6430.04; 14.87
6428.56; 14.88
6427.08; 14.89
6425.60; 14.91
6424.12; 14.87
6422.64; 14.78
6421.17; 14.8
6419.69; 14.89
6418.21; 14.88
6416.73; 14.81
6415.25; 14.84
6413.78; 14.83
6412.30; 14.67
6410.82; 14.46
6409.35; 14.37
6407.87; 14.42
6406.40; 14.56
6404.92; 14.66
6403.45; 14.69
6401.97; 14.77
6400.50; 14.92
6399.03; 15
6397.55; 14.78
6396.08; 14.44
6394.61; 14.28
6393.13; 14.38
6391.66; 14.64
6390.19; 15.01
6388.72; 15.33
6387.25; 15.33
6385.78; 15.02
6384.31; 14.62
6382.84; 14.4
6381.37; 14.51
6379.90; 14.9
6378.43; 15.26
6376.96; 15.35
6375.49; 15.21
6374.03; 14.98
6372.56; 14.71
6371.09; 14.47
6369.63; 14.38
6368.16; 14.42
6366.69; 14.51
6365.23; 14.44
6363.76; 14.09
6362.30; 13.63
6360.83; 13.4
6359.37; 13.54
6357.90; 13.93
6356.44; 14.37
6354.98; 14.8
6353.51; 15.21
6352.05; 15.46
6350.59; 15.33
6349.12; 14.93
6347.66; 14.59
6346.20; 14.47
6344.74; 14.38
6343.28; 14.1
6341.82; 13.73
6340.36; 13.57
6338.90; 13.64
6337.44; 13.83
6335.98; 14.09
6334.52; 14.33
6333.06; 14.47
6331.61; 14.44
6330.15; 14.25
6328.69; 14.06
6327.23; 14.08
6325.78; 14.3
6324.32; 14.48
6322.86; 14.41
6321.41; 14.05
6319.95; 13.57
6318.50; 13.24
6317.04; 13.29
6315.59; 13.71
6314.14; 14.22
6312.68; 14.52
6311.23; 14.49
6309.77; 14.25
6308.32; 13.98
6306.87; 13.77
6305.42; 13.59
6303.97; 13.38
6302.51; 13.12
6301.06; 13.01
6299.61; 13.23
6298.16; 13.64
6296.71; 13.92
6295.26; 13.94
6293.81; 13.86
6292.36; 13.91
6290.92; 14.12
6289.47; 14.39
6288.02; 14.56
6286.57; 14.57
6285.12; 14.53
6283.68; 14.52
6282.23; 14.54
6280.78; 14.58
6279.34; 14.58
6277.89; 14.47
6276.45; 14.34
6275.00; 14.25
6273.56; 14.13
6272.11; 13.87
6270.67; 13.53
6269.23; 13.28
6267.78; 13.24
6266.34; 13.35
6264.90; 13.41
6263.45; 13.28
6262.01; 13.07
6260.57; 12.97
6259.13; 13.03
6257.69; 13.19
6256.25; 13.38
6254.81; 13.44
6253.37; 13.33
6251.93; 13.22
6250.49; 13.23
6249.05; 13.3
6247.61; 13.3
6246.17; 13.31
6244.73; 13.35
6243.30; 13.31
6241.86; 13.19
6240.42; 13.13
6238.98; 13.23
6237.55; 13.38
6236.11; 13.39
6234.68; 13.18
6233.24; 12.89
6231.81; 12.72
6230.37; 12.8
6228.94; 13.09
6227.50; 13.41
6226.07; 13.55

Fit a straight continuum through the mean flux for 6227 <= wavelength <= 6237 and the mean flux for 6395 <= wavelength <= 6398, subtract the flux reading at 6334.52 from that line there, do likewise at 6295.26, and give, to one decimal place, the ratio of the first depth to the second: 1.1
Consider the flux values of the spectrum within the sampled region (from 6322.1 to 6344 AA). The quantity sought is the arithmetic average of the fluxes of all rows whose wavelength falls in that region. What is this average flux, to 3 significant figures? 14.1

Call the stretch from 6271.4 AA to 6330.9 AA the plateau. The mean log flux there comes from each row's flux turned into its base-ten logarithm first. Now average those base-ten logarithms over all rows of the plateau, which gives 1.15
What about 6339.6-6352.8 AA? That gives 1.16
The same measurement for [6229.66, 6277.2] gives 1.12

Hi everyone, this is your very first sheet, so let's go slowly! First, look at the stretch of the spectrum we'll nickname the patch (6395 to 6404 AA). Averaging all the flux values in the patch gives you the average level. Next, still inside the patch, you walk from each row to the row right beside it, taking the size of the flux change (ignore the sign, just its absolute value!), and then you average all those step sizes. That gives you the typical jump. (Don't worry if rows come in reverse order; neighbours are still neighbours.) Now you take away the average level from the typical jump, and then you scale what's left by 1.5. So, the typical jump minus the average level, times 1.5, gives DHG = -21.9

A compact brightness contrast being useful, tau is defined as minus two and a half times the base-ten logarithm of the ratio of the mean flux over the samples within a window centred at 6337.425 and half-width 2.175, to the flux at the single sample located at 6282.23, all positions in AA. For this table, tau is 0.05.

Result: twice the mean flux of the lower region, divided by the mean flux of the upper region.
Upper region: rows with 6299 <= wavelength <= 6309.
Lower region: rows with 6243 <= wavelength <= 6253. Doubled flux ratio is 1.98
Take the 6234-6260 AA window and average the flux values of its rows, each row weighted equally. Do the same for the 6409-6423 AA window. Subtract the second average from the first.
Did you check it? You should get -1.5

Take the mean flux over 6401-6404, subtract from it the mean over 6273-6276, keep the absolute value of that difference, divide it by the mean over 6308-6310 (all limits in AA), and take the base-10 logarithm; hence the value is -1.42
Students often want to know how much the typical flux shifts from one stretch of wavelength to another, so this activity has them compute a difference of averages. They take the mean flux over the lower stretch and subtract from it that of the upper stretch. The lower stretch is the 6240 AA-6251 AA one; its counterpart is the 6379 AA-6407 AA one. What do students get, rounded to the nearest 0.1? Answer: -1.5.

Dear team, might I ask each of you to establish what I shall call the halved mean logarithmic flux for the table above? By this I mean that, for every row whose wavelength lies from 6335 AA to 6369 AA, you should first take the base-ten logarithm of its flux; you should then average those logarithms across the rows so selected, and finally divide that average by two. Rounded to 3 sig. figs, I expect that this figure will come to 0.577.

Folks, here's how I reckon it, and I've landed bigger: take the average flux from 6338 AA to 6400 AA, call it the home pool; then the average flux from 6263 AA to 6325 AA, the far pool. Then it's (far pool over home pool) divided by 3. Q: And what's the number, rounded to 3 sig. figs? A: 0.319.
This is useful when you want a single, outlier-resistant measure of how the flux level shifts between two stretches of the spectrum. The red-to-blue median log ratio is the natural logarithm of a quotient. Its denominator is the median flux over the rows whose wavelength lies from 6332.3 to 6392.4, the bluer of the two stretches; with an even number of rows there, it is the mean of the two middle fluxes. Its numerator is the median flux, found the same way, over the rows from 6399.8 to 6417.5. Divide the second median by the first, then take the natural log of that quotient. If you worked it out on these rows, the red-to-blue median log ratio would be 0.01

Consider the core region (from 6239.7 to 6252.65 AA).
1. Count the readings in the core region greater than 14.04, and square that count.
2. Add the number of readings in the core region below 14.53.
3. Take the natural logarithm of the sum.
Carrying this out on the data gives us 2.2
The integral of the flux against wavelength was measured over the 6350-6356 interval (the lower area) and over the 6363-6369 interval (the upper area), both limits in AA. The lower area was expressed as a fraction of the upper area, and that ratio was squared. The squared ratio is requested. 1.11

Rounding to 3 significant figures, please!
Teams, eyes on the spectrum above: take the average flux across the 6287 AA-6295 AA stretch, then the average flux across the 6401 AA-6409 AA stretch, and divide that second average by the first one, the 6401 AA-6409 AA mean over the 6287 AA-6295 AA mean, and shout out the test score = 1.03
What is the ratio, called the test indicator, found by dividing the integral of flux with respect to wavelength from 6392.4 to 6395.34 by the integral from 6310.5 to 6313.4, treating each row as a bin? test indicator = 1.00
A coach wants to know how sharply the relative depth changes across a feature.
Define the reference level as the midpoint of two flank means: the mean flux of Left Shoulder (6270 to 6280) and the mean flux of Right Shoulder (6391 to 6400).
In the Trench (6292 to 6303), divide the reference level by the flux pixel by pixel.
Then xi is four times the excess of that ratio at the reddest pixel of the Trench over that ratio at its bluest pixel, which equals 0.25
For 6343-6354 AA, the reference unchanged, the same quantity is -0.30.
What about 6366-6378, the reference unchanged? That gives -0.22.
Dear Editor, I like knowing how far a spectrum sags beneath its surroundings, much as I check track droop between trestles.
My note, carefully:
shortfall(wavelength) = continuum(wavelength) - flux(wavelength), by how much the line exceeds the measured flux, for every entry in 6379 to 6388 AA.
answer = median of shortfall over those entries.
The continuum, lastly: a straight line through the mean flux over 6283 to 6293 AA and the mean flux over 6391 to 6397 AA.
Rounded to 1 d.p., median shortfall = -0.3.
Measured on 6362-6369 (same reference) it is 0.0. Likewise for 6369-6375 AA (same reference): -0.2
